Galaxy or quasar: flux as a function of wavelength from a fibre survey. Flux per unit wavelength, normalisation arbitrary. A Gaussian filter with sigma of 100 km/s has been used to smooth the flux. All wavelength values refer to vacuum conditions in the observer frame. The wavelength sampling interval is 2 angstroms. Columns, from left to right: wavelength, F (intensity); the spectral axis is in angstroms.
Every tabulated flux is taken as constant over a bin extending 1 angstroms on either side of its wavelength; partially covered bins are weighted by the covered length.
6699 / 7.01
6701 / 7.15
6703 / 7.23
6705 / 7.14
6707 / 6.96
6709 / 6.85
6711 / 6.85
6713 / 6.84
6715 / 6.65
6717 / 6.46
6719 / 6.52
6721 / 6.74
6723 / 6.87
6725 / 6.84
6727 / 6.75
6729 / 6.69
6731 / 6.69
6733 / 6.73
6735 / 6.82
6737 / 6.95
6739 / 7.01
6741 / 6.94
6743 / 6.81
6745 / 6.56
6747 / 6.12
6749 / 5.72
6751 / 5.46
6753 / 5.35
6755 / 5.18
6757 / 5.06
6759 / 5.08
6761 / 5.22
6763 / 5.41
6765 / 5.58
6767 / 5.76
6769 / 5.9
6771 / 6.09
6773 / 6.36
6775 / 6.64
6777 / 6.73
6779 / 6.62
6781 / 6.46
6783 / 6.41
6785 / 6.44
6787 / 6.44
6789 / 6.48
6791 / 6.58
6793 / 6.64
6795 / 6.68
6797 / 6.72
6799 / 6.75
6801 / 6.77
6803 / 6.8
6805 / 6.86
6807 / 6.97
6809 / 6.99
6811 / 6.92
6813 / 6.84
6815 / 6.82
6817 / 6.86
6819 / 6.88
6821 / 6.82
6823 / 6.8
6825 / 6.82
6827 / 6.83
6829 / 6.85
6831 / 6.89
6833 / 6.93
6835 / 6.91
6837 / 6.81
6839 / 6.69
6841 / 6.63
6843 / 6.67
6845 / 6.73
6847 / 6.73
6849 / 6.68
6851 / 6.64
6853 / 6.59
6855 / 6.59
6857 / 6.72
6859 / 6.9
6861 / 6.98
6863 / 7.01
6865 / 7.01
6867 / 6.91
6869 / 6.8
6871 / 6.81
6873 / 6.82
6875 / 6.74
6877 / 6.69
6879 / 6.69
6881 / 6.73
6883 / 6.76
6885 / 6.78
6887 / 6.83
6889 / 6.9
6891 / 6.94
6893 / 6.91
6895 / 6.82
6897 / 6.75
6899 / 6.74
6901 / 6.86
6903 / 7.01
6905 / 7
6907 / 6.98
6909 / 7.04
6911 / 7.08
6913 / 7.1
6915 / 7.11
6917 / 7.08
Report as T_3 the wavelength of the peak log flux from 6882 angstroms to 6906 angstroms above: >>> 6903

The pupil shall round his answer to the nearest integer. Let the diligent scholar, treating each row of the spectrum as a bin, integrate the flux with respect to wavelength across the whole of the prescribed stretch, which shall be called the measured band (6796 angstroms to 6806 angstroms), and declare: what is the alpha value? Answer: 68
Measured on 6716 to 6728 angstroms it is 80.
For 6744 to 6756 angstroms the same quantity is 69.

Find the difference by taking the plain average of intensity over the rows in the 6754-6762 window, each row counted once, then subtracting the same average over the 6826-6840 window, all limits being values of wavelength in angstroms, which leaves -1.71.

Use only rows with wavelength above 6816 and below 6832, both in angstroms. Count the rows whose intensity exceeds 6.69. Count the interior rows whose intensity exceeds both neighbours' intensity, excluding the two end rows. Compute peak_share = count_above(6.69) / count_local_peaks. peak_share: 8.0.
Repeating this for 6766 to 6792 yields 1.0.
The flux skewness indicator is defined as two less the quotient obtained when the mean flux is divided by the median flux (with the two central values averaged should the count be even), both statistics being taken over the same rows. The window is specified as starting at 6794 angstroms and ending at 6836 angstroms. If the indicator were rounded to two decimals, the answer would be 1.00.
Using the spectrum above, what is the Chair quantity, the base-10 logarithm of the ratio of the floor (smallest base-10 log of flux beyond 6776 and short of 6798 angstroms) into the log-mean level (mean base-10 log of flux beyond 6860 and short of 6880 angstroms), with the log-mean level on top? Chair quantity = 0.02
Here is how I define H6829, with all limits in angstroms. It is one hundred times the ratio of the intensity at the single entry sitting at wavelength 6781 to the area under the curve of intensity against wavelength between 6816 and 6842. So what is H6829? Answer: 3.6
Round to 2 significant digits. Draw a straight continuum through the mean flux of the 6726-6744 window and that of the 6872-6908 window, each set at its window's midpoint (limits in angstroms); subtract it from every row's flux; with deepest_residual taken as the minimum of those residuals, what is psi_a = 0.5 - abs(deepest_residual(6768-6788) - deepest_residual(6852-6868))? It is -0.18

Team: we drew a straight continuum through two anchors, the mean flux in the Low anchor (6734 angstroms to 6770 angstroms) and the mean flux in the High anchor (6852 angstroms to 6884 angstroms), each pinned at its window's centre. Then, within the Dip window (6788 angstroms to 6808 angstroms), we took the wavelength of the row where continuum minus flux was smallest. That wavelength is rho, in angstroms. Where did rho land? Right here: 6807 angstroms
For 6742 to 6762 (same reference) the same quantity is 6743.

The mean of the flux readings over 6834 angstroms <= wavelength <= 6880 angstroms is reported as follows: 6.77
